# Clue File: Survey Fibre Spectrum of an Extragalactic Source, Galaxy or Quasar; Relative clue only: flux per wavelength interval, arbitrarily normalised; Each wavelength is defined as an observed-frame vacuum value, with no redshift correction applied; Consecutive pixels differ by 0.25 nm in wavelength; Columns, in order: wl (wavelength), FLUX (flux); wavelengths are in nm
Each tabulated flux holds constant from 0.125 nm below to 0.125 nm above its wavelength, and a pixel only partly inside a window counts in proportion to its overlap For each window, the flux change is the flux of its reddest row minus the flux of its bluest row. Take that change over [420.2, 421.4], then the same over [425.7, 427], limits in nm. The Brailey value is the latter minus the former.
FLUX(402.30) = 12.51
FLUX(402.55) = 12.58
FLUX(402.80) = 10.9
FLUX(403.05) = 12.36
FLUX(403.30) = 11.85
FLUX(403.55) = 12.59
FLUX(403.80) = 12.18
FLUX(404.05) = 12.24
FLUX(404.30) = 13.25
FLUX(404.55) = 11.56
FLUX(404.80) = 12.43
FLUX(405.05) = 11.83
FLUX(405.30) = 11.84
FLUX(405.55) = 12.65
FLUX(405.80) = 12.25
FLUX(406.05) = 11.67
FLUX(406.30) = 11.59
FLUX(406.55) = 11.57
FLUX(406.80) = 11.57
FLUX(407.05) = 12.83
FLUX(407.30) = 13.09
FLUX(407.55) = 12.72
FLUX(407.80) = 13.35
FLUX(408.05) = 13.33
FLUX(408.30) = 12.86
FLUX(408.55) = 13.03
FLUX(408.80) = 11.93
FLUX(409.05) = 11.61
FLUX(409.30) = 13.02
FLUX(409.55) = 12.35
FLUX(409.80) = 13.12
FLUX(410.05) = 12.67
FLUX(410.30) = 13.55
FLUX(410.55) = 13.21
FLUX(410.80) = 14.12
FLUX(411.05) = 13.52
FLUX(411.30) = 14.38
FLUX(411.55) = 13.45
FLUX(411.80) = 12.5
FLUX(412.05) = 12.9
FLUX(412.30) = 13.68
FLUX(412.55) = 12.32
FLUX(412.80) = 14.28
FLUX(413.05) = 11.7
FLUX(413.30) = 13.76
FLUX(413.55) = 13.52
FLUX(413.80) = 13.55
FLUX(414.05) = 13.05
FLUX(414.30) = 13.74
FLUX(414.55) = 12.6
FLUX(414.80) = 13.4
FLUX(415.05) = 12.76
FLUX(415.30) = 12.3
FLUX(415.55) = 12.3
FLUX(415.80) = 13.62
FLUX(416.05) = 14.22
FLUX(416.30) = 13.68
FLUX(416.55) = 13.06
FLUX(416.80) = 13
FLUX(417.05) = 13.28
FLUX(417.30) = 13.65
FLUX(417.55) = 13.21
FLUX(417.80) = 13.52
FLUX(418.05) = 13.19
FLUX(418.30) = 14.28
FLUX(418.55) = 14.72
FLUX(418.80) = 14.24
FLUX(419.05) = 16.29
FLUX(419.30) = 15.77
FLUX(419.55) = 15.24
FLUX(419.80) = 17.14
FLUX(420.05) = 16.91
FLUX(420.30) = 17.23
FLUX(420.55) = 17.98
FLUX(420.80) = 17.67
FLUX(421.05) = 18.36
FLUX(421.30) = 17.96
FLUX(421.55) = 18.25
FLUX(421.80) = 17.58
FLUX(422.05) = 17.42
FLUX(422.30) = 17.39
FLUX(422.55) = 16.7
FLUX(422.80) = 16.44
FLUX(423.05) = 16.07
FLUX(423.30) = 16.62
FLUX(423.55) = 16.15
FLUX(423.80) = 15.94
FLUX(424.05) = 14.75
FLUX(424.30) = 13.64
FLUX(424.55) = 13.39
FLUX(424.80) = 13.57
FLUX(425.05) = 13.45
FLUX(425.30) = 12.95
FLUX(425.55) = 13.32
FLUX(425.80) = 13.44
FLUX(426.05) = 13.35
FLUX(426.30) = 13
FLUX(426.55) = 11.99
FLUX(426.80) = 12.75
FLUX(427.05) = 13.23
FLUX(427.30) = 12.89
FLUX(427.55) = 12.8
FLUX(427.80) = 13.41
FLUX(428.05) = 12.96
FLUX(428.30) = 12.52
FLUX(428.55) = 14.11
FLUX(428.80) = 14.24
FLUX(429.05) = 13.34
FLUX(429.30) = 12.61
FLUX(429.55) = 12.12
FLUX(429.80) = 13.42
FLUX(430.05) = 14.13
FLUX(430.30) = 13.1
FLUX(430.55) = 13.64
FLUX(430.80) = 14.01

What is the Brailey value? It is -1.4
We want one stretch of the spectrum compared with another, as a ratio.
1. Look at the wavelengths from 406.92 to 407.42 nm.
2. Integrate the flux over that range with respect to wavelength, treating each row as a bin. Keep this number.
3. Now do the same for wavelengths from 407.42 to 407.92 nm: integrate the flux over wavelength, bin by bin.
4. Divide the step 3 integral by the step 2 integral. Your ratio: 1.01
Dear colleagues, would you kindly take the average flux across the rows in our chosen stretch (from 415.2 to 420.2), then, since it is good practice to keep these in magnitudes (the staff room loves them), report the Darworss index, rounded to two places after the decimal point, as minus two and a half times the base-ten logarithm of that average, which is -2.88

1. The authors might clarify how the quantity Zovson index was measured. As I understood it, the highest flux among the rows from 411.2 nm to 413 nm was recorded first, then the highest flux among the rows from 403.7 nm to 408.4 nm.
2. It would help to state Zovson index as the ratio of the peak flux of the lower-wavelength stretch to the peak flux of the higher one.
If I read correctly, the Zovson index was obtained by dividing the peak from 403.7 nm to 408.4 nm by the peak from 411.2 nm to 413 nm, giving 0.93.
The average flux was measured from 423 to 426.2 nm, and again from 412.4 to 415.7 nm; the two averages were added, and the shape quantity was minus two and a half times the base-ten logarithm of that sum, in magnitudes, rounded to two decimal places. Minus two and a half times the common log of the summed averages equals -3.59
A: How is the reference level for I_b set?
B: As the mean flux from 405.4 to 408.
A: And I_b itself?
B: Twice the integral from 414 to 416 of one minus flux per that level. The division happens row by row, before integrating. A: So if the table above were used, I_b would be -0.21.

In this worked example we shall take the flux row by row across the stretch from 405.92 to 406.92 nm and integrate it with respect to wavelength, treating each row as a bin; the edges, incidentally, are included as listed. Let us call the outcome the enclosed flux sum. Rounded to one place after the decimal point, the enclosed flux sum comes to 11.6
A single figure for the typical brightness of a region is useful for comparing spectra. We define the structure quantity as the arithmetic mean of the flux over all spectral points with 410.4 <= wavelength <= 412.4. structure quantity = 13.5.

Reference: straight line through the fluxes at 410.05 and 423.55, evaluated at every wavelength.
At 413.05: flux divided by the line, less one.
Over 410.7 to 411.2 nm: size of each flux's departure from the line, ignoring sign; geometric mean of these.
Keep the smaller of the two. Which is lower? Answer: -0.13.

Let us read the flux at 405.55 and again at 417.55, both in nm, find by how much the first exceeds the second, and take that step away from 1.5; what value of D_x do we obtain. 2.1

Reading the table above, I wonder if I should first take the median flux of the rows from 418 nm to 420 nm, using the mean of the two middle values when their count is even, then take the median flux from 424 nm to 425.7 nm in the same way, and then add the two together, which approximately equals 28.4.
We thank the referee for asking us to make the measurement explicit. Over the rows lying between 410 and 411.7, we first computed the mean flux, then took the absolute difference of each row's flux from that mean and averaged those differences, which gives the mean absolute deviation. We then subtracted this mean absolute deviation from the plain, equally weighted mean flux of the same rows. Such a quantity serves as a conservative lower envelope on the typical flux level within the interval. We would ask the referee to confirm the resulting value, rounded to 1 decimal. 13.2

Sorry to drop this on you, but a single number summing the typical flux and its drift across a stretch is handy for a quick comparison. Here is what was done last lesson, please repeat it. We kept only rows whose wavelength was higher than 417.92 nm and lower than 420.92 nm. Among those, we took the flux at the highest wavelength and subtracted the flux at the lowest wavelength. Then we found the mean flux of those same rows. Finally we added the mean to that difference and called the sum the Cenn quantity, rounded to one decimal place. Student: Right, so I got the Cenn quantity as 20.4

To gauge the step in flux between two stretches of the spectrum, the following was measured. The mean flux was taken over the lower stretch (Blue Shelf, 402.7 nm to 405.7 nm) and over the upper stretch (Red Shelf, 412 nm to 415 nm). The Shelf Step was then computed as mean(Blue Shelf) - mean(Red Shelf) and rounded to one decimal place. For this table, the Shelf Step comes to -1.1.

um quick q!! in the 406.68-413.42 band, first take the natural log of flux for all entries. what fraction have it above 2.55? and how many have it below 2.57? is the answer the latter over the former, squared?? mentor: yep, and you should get 441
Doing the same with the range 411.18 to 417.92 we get 221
